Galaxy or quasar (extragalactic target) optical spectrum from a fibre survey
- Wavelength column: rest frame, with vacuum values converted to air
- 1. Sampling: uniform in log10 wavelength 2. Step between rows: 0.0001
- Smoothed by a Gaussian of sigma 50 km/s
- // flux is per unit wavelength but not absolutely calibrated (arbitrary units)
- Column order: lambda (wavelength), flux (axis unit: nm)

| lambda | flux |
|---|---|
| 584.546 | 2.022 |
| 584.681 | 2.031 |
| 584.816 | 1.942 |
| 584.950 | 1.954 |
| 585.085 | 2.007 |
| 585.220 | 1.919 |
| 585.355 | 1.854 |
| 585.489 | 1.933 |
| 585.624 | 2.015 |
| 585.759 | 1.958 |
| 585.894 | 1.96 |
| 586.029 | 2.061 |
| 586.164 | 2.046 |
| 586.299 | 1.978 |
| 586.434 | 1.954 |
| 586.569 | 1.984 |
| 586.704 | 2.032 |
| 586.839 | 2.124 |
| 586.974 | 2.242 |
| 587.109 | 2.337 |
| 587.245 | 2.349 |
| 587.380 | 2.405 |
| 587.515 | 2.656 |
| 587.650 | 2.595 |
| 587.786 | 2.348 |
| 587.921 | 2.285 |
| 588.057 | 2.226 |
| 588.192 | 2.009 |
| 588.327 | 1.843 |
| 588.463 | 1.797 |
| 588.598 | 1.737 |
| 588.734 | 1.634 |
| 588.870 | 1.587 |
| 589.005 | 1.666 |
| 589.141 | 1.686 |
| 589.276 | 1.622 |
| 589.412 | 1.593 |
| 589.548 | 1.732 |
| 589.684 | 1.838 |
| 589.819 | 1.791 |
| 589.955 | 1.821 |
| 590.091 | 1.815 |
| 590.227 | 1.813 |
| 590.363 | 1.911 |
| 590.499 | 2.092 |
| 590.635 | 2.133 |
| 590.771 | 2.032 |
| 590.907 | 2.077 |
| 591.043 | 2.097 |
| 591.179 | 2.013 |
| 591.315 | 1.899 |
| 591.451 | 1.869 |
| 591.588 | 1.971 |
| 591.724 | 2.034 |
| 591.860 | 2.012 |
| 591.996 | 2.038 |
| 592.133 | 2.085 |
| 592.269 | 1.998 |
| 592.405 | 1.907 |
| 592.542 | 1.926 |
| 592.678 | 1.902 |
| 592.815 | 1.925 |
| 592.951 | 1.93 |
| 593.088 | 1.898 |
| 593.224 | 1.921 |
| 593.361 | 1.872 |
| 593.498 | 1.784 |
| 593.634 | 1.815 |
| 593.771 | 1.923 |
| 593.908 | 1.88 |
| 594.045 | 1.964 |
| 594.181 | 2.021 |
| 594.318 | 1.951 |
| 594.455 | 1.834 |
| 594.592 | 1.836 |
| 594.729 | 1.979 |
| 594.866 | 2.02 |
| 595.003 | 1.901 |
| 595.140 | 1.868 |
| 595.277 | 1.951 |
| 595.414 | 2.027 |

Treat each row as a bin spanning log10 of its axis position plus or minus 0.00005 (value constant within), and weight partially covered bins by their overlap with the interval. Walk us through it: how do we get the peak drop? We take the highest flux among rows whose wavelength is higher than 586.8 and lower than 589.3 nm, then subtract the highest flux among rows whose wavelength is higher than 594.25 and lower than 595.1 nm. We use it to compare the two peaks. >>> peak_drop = 0.6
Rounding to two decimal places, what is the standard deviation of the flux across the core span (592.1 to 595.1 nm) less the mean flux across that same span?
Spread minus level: -1.85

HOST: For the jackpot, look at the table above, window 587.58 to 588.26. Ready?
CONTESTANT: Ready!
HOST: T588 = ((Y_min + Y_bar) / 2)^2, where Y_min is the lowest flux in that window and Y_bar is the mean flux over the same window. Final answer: 4.6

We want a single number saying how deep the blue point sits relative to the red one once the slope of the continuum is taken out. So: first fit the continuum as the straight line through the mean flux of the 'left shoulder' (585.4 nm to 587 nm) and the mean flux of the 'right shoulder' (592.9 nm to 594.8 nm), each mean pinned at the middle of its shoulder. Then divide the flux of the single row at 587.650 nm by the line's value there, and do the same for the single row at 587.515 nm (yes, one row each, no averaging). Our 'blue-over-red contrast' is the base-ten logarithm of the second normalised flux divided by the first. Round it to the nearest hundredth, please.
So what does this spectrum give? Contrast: 0.01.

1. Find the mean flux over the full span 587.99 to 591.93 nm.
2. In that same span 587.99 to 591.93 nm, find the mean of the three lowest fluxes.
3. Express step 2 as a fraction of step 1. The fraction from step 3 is 0.854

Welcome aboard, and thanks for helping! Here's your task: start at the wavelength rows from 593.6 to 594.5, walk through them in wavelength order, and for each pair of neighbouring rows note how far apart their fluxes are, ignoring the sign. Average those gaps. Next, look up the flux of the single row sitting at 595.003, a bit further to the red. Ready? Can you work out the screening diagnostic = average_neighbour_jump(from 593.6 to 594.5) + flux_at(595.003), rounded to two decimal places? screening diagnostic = 1.98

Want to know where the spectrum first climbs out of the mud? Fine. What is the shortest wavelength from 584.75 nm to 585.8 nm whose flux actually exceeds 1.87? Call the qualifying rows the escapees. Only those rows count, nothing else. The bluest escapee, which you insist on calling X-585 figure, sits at 584.816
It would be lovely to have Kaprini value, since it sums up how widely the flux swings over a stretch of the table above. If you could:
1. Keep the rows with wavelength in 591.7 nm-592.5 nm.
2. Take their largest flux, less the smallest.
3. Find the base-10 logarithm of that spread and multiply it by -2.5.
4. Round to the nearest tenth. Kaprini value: 1.9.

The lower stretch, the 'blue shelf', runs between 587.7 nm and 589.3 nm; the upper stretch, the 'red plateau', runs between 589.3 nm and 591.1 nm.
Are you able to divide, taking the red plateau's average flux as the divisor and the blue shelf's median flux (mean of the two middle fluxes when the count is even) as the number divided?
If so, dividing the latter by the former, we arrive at 0.93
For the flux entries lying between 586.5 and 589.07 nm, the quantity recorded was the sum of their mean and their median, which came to 4.22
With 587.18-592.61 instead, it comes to 3.92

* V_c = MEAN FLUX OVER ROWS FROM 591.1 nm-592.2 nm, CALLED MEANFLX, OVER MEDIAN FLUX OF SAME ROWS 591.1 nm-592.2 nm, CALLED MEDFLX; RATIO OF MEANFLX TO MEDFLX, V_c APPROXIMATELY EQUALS 0.989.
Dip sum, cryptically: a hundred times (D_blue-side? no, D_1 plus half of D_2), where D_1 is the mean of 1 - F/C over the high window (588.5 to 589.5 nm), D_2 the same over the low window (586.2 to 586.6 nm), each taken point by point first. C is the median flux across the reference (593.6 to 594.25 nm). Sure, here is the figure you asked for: 13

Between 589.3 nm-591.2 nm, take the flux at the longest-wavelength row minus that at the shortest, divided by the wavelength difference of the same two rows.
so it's 0.24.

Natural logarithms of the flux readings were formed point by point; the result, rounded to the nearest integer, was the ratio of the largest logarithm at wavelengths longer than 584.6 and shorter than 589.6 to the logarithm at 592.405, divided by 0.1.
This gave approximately 15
